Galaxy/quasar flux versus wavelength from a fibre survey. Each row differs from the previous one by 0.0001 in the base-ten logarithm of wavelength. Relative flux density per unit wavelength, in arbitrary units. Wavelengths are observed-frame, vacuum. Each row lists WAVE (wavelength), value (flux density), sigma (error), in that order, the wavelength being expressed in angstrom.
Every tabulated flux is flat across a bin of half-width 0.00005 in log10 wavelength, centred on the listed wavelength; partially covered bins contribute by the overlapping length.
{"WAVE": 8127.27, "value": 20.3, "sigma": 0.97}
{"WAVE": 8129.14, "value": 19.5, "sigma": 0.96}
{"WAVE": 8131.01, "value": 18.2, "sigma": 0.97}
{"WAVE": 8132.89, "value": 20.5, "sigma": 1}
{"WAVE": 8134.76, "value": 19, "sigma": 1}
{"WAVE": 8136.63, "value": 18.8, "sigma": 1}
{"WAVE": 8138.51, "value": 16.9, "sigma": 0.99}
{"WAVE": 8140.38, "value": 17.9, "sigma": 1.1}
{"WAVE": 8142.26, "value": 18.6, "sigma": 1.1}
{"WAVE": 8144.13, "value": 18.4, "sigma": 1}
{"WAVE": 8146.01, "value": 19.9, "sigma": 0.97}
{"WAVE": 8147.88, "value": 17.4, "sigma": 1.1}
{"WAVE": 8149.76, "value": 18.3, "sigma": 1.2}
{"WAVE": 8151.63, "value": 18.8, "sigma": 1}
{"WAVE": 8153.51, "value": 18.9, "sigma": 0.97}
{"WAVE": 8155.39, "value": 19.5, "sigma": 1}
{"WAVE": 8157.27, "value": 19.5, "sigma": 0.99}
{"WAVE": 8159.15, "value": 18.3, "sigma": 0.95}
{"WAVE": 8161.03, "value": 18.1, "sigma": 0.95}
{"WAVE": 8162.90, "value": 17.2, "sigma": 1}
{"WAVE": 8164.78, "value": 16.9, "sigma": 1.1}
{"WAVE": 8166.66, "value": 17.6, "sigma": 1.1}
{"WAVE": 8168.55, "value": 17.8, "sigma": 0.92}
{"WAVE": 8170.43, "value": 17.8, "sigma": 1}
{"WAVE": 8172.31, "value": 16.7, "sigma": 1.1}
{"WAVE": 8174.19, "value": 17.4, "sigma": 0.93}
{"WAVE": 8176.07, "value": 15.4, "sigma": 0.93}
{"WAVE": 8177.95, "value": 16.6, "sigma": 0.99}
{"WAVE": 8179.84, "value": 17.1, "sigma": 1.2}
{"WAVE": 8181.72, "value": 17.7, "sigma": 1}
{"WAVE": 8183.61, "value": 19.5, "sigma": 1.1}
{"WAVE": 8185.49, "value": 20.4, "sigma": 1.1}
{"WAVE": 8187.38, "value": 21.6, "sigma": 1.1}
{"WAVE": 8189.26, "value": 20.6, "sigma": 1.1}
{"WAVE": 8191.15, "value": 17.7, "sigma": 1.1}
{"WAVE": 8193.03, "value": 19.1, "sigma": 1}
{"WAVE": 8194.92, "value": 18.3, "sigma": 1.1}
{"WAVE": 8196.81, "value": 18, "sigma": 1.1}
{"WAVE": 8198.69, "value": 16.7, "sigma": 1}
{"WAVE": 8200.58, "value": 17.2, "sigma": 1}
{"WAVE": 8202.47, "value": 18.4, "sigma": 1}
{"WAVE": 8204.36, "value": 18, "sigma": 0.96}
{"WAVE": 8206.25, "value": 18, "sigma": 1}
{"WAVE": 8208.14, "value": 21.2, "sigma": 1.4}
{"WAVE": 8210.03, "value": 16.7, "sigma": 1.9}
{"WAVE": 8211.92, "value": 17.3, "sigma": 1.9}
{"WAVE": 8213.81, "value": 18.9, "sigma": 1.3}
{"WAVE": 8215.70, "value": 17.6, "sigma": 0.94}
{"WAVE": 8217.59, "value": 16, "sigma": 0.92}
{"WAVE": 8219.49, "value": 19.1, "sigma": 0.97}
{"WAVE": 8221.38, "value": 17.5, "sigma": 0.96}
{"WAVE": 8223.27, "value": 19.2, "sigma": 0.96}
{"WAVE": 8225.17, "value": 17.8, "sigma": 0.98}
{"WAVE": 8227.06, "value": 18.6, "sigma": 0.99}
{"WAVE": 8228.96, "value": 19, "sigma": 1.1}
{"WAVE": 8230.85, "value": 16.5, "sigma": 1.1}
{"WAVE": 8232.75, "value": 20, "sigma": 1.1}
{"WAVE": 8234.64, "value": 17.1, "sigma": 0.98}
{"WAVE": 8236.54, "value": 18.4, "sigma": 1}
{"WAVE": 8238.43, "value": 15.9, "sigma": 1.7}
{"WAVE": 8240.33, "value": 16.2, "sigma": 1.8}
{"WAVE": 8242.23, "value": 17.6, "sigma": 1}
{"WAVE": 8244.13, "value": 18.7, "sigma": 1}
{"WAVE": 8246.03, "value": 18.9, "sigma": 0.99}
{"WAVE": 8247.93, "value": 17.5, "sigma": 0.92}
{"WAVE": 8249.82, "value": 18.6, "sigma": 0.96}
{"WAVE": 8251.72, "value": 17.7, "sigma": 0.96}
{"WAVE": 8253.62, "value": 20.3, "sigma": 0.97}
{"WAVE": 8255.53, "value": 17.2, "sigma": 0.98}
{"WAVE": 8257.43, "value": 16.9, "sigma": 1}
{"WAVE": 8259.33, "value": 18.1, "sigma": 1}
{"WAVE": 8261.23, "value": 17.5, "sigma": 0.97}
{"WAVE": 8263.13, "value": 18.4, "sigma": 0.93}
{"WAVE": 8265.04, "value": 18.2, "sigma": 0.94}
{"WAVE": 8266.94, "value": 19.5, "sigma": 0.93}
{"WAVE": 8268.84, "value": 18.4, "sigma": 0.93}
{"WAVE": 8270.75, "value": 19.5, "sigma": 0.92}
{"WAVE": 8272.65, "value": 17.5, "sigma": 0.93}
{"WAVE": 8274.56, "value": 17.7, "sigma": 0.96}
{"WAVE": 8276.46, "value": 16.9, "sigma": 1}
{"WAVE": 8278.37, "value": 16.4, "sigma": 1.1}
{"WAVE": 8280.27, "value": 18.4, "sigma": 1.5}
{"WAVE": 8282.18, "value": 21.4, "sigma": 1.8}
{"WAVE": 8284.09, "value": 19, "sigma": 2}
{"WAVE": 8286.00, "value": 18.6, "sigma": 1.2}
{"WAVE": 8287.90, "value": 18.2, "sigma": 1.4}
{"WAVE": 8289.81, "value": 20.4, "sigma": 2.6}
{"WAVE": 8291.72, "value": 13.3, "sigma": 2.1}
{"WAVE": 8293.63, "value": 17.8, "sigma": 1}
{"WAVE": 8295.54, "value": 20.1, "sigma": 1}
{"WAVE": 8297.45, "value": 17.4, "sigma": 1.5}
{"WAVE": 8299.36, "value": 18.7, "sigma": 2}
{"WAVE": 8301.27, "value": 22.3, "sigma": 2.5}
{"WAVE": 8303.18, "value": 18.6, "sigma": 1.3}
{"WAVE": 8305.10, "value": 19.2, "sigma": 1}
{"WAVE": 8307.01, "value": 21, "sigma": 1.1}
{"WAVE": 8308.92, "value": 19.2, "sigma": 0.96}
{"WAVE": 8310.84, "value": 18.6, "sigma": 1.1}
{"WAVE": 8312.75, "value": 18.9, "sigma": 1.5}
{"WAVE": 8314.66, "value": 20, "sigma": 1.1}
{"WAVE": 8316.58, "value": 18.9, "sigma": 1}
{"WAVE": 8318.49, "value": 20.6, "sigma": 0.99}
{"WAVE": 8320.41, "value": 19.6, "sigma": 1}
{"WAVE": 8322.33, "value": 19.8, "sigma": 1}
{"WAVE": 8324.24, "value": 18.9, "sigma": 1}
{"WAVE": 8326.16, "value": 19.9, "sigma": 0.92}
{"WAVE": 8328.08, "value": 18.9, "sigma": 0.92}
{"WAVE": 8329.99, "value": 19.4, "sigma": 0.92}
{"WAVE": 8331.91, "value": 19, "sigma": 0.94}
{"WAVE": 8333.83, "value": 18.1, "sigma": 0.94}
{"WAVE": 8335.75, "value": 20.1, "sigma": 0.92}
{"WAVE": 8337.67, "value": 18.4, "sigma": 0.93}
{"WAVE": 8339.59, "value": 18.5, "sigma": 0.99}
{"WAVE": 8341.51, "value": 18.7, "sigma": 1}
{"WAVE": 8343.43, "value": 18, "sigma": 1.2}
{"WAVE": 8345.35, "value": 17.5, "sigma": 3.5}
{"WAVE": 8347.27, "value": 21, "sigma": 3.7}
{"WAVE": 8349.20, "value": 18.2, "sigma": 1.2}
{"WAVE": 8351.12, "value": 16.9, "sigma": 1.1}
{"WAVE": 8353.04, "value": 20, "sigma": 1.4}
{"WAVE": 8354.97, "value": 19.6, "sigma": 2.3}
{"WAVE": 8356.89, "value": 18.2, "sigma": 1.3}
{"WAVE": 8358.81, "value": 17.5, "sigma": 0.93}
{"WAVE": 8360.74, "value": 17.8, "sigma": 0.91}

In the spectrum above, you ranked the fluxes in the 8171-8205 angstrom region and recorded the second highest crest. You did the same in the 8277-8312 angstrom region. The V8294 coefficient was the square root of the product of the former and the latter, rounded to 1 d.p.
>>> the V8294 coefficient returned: 21.0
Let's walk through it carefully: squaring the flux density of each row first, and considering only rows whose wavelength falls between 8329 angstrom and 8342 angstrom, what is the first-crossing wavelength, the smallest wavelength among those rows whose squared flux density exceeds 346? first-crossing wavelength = 8329.99 angstrom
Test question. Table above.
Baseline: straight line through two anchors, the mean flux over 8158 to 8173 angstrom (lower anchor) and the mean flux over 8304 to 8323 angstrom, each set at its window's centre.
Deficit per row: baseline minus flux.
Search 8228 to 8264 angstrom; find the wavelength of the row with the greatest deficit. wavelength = 8238.43 angstrom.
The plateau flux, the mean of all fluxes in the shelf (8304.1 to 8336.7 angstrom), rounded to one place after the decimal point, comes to 19.4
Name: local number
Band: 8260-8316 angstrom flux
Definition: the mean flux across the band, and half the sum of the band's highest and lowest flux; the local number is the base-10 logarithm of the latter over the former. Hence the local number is -0.020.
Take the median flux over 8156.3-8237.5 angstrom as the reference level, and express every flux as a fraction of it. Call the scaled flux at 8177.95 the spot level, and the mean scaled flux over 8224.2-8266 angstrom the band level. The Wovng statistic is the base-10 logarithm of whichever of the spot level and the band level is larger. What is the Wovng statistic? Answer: 0.00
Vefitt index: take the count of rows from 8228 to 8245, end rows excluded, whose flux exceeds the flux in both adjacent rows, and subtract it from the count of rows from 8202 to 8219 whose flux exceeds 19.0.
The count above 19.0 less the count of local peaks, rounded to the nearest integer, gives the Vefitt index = -1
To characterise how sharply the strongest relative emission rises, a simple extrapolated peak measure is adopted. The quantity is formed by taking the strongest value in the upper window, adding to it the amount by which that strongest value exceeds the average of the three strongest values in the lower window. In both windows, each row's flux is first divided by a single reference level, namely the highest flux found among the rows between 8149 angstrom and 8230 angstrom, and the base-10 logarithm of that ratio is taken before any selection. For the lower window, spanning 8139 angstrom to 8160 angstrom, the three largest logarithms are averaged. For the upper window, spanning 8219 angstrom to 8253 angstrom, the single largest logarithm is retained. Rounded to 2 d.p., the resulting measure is -0.03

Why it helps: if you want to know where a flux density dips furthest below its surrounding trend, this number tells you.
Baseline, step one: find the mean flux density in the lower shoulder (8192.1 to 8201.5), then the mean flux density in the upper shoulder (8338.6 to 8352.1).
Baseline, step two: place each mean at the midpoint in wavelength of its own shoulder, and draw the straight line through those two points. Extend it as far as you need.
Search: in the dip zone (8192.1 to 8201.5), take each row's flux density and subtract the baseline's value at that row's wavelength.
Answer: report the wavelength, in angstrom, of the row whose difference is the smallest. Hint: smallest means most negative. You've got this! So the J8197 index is 8198.69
